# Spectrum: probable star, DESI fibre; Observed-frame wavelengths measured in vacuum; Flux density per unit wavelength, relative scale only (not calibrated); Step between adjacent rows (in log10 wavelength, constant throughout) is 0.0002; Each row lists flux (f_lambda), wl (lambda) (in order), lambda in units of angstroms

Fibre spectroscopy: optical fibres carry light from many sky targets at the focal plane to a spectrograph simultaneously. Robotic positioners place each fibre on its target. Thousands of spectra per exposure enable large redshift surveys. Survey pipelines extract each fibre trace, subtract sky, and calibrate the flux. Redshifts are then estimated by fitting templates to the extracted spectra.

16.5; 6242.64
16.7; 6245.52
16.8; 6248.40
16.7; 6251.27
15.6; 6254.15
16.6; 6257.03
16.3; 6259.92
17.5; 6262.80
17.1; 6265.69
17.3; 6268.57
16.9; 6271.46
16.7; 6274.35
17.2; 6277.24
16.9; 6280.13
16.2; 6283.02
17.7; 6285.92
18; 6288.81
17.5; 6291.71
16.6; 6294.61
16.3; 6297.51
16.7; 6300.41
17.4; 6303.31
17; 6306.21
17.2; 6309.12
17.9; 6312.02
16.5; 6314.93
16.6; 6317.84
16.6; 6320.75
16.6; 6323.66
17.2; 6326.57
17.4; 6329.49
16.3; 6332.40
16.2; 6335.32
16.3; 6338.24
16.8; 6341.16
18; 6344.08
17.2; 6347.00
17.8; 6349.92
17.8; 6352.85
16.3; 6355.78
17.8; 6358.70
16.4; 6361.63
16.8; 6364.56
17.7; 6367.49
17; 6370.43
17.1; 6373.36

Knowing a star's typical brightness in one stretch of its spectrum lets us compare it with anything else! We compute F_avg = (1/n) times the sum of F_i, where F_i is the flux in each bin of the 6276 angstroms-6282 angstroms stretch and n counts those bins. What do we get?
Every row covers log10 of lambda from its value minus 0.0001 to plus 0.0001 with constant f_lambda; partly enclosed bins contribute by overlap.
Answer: 17.0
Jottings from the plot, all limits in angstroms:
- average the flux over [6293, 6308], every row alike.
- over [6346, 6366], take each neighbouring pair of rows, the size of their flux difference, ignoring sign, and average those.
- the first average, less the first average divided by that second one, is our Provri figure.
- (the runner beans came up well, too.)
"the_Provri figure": -1.9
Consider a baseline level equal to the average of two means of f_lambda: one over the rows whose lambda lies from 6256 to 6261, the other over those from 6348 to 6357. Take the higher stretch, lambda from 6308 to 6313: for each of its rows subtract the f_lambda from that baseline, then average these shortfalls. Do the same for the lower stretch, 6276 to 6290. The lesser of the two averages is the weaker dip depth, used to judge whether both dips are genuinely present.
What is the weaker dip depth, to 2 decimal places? -0.67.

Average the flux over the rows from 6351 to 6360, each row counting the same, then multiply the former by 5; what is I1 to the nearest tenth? 86.5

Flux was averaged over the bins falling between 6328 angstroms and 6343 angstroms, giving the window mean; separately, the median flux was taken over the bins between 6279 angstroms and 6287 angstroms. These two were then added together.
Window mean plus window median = 33.5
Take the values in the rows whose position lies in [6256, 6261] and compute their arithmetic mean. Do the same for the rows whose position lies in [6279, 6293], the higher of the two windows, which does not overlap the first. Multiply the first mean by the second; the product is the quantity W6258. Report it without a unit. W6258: 284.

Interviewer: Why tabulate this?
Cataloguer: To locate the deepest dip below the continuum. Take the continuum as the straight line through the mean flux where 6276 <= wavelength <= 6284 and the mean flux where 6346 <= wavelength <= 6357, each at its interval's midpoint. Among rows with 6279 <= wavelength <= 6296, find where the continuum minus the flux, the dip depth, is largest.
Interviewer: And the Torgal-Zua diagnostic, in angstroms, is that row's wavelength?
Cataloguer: 6283.02 angstroms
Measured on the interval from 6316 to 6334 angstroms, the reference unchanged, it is 6332.40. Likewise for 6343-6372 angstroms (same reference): 6355.78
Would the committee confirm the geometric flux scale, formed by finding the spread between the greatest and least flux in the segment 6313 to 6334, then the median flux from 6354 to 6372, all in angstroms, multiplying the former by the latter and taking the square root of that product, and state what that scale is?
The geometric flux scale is 4.3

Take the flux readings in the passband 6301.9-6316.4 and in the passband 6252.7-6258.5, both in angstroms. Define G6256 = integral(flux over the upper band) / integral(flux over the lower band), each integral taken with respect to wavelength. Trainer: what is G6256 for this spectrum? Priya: 2.7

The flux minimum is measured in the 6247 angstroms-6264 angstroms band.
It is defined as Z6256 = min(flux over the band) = 15.6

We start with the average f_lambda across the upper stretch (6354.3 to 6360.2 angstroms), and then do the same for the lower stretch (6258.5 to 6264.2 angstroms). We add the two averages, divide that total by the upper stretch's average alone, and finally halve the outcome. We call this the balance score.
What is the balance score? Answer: 1.00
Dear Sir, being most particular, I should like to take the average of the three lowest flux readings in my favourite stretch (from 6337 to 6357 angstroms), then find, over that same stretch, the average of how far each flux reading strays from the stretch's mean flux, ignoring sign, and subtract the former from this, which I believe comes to -15.9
